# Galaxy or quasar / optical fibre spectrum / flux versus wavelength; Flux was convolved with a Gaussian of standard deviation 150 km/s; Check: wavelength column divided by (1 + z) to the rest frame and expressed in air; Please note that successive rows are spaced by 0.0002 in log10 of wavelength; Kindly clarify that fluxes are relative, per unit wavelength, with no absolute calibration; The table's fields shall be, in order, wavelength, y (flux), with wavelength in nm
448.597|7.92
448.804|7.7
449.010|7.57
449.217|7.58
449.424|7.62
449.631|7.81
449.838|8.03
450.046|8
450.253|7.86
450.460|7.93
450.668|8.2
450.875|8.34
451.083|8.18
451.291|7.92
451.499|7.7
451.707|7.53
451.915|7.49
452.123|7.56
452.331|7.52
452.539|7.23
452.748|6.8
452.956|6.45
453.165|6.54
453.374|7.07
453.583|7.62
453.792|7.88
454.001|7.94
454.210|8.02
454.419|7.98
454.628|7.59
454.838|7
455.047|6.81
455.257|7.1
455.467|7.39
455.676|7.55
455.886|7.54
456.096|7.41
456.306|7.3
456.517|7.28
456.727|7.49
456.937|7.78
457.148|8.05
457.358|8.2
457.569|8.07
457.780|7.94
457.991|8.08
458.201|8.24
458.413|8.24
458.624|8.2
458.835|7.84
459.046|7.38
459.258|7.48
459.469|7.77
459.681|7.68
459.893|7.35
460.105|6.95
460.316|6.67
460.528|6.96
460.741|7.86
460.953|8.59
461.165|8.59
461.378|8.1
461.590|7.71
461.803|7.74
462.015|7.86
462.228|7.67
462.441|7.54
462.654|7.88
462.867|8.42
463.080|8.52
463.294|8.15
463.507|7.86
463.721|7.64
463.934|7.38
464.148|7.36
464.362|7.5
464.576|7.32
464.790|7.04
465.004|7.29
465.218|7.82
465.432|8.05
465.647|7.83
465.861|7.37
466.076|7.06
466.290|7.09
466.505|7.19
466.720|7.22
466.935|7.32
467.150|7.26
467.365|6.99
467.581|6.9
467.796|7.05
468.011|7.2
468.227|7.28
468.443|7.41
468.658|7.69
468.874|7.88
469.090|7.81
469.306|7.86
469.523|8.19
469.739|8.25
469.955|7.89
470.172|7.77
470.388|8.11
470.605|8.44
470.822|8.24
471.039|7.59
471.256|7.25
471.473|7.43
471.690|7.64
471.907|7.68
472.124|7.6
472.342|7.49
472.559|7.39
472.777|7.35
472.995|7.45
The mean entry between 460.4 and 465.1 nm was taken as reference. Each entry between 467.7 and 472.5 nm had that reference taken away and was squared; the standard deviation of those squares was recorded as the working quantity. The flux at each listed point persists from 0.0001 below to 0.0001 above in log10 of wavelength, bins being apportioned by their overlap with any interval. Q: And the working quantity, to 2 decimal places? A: 0.15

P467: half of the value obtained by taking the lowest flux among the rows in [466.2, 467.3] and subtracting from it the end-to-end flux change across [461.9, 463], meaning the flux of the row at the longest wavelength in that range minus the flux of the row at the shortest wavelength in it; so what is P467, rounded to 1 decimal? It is 3.3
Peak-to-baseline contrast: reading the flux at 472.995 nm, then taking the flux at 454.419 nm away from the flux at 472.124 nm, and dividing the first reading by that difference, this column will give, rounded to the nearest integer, -20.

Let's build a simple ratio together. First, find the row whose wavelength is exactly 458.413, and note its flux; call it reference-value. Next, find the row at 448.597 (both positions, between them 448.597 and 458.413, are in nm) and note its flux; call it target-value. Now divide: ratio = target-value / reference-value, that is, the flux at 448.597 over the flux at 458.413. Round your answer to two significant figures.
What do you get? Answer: 0.96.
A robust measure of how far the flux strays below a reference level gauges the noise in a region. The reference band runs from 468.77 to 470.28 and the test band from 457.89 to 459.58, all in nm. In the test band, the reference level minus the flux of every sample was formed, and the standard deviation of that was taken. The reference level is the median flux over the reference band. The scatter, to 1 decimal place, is 0.3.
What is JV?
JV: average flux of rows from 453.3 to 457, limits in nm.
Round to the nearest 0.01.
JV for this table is 7.49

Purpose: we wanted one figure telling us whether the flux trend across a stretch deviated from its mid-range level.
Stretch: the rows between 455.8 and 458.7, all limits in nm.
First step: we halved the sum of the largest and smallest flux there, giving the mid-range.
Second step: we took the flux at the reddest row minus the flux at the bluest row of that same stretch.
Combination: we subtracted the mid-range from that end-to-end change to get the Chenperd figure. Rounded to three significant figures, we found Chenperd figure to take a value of -7.10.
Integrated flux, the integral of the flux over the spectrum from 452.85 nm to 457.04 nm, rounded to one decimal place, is 31.0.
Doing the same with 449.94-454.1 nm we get 31.6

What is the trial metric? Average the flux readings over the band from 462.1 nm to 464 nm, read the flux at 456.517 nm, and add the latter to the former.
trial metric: 15.2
